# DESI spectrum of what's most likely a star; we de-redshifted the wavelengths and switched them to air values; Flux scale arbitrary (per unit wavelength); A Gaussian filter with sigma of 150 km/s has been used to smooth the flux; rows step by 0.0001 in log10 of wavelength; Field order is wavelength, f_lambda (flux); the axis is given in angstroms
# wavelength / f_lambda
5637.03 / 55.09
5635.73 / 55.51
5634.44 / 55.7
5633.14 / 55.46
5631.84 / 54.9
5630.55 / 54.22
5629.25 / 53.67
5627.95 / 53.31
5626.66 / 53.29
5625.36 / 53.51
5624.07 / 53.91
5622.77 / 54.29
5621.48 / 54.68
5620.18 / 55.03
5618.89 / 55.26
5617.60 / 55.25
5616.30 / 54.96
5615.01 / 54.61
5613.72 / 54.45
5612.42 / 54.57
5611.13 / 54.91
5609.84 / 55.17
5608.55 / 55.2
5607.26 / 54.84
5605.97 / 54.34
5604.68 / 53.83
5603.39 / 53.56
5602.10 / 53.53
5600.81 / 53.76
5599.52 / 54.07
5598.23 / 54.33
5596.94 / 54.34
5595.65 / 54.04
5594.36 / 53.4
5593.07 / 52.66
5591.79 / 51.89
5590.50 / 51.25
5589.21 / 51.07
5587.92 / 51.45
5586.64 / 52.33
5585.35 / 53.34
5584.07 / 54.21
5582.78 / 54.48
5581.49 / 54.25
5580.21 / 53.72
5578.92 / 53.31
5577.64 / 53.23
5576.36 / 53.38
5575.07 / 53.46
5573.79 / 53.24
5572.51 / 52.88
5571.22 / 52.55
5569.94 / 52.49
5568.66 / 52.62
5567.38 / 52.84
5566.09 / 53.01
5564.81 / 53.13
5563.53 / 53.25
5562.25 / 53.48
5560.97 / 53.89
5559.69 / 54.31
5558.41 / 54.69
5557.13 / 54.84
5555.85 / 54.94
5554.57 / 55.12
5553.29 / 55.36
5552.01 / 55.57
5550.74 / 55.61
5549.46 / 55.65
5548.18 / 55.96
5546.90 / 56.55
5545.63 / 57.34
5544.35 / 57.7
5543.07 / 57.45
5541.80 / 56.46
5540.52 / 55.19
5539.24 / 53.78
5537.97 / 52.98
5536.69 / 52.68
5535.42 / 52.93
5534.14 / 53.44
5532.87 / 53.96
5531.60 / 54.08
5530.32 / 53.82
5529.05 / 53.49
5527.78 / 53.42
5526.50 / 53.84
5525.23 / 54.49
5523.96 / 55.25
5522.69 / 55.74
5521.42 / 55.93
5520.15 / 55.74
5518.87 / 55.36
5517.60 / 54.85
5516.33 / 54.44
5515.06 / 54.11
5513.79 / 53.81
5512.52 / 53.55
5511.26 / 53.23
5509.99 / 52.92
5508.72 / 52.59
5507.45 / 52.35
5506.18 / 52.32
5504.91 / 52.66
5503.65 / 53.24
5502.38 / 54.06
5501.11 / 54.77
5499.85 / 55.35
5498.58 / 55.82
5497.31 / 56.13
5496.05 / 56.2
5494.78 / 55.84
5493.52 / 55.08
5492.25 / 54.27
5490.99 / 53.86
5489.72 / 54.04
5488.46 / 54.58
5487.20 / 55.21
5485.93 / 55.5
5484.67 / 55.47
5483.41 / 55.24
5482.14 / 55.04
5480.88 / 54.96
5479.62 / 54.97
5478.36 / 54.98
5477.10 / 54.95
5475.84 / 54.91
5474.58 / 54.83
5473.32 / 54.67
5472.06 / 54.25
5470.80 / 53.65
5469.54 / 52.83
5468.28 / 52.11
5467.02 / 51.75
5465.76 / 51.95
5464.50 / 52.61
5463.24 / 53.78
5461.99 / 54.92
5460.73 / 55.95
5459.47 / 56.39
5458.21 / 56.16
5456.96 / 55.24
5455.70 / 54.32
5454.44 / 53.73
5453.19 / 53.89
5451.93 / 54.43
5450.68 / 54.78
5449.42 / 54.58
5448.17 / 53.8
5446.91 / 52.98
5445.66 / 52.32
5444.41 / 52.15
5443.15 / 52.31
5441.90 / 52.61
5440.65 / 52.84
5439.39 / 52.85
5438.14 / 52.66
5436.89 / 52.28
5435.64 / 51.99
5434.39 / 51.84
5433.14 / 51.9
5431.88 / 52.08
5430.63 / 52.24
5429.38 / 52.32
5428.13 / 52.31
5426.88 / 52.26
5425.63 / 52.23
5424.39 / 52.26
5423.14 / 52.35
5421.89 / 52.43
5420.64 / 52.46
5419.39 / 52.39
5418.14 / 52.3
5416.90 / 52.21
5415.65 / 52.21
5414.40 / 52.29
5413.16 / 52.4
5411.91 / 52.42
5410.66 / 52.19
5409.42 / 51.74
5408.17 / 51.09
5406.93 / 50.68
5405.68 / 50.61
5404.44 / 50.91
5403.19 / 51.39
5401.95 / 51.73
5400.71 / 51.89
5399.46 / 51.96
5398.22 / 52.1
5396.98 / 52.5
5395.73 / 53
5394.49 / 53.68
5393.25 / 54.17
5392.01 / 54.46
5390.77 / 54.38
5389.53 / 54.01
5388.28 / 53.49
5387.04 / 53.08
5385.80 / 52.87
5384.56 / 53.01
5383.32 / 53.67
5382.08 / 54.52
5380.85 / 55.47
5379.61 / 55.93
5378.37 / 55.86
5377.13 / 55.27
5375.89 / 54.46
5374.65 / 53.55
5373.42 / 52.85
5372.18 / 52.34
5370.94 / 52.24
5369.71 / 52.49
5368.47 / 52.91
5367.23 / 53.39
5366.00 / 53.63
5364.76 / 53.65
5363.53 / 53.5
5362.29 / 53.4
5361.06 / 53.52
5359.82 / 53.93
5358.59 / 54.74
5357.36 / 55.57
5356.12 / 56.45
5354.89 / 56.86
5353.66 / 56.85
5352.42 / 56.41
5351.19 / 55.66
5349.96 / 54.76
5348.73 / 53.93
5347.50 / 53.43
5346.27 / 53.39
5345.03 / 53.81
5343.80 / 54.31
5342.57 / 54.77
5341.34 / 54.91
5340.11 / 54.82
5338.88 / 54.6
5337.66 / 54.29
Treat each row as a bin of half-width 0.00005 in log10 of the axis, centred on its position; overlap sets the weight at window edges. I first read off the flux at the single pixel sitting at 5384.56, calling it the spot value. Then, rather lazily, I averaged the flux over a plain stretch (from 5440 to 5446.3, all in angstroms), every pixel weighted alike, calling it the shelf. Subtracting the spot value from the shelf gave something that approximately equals -0.6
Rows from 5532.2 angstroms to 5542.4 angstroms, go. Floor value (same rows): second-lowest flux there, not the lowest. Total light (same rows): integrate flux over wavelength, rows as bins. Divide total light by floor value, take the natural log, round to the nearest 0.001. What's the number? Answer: 2.341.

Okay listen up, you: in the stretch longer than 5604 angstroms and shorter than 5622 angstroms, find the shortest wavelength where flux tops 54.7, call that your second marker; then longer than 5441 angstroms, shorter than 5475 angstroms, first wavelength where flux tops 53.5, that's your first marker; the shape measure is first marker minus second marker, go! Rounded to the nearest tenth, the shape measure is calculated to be -159.1 angstroms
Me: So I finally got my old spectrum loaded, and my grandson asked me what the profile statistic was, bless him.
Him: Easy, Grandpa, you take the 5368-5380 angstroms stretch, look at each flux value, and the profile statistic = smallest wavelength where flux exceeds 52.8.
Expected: 5368.47 angstroms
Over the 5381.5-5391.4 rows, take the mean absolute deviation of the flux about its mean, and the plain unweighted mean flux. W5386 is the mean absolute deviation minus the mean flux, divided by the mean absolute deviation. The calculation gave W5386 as -103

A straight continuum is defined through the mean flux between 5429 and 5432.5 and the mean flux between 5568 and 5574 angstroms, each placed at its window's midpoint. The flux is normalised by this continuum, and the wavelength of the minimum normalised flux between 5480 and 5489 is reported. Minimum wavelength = 5488.46 angstroms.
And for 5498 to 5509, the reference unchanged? 5506.18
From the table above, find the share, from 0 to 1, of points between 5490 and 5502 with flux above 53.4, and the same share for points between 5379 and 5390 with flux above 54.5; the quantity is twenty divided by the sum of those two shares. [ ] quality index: 15.0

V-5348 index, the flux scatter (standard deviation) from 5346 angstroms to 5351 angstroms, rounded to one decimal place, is 0.6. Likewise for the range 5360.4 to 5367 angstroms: 0.1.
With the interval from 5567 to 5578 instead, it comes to 0.4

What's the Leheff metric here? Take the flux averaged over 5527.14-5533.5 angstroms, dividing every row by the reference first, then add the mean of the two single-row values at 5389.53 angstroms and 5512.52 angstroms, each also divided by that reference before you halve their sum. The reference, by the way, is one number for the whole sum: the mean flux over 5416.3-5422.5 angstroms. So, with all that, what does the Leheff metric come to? 2.05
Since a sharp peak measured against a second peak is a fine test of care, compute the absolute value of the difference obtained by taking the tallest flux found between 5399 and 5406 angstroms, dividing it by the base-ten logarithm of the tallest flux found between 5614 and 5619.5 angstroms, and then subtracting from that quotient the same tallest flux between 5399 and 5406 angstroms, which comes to 22.1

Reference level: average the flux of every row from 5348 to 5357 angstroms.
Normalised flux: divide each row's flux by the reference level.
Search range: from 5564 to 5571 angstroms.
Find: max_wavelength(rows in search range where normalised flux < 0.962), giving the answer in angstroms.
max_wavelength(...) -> 5569.94 angstroms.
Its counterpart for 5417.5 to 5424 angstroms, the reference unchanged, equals 5423.14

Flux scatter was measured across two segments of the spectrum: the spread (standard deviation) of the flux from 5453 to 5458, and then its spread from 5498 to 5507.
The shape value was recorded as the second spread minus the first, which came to 0.7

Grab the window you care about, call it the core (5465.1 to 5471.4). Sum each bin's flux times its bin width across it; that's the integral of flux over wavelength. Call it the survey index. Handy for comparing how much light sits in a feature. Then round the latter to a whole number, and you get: 330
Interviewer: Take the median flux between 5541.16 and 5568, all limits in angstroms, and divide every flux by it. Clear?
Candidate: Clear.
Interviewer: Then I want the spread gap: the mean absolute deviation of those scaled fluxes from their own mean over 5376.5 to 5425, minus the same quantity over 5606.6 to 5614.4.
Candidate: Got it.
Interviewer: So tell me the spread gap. 0.015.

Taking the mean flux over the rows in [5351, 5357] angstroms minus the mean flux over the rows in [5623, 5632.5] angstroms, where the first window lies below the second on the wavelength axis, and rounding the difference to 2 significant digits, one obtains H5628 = 2.6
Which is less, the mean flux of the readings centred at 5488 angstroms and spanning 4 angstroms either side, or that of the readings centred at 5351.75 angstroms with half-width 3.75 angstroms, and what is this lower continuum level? 54.8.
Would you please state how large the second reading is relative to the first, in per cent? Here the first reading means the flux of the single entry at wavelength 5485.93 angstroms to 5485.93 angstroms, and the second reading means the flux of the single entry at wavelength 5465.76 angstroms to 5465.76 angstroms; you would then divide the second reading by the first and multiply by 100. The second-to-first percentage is 94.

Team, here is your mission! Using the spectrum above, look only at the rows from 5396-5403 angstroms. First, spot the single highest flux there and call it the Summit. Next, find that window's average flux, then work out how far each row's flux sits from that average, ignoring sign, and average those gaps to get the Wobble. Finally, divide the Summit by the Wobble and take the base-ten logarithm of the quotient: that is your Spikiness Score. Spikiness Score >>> 2.4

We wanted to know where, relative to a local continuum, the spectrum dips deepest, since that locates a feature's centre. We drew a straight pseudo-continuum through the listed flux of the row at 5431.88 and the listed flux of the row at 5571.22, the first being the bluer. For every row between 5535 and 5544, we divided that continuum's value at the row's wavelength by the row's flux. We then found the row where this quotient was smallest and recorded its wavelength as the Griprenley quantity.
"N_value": 5543.07 angstroms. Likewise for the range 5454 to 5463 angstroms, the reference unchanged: 5459.47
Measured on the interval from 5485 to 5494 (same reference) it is 5485.93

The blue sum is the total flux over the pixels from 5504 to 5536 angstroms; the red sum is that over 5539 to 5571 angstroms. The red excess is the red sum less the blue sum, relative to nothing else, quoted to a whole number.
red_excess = 23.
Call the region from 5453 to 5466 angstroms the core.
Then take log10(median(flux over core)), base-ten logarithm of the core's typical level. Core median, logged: 1.73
